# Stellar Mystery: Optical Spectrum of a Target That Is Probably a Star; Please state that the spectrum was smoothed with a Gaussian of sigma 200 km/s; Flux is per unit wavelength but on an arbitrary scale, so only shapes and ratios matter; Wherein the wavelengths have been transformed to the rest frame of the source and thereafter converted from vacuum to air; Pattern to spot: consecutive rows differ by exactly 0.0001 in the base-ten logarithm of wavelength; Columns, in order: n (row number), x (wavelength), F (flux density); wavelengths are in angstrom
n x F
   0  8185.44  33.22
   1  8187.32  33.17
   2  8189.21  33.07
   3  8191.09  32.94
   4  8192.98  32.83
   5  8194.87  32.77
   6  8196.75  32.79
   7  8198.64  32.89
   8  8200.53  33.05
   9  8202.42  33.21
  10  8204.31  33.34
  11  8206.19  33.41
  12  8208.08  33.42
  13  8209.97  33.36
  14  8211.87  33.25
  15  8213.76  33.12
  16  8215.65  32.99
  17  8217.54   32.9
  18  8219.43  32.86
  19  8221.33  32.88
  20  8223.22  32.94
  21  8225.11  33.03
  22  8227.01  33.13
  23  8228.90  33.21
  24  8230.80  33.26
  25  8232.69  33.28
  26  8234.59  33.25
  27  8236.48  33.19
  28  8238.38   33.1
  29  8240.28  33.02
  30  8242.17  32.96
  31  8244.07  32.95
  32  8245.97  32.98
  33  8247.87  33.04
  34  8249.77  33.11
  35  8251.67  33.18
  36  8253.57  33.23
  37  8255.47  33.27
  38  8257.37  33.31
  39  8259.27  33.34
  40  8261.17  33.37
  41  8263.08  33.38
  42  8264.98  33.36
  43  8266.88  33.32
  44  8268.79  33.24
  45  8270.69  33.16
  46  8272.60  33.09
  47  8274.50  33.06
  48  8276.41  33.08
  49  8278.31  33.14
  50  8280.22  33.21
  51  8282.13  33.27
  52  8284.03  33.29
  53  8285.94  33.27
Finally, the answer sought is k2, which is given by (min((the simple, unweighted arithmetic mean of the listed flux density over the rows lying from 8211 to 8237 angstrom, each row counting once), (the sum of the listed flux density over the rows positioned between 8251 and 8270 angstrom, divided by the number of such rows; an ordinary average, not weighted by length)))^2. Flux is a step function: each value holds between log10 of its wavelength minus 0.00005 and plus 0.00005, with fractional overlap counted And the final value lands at 1095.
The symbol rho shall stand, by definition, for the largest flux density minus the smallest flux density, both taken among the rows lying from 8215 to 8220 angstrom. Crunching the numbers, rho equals 0.130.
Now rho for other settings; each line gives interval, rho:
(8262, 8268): 0.060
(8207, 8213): 0.170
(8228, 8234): 0.070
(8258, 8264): 0.040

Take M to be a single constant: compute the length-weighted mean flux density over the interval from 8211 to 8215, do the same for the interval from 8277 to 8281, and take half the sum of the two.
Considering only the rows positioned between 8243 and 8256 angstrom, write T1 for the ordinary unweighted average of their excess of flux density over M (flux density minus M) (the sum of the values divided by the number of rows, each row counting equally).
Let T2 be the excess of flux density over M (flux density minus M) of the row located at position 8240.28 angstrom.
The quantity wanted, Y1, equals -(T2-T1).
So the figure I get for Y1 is 0.09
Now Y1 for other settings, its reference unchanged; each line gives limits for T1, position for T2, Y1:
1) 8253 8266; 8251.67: 0.14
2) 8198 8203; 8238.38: -0.05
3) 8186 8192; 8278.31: -0.08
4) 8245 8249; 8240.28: -0.01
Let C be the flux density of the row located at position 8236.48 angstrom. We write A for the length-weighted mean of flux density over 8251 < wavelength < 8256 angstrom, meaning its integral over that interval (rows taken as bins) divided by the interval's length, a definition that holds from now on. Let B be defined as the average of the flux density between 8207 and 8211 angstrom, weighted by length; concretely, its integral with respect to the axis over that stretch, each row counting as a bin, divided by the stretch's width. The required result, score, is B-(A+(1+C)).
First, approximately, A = 33.2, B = 33.3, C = 33.19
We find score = -34.1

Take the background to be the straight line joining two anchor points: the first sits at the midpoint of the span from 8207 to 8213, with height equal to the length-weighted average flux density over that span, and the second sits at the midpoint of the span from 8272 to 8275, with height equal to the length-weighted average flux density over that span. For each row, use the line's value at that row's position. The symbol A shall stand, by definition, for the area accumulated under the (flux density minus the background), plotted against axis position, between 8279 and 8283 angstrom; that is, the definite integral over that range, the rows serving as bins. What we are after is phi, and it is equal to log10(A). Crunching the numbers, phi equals -0.32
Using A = 0.5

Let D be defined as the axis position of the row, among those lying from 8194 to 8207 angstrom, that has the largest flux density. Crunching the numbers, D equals 8206.19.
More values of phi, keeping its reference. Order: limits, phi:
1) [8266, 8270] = -0.30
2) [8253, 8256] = -0.67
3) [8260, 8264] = -0.07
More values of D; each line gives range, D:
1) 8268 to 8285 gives 8284.03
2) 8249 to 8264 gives 8263.08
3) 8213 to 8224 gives 8213.76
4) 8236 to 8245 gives 8236.48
